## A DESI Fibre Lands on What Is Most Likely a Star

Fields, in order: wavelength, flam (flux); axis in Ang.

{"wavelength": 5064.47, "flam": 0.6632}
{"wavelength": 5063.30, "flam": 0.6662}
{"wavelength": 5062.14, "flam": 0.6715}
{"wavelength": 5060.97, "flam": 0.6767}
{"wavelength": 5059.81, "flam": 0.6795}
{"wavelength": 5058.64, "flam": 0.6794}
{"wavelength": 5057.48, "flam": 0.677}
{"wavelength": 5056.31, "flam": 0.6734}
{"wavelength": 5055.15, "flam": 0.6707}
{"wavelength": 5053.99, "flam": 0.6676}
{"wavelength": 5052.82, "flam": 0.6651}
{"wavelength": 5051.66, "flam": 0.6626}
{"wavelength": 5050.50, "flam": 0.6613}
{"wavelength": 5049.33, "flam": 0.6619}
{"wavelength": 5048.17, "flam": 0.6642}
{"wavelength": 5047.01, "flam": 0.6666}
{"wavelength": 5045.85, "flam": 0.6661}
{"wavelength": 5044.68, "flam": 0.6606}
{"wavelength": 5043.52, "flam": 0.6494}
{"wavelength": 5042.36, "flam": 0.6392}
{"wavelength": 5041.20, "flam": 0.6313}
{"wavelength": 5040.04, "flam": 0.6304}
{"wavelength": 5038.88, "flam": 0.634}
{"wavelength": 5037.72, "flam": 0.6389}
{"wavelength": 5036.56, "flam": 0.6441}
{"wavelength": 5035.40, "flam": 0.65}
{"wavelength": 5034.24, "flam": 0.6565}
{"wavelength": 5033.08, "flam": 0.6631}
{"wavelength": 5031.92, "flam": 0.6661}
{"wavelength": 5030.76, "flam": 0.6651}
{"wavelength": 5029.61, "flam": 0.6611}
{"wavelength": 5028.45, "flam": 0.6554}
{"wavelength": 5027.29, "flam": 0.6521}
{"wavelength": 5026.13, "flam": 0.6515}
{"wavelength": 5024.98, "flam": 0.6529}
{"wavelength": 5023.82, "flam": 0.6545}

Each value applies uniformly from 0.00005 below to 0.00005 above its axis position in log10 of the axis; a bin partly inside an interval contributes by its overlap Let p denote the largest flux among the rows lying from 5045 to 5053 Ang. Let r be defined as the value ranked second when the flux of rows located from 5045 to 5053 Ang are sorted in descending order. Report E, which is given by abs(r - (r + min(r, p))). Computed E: 0.666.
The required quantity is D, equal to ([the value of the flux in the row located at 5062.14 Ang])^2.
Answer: 0.4509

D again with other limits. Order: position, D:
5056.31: 0.4535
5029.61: 0.4371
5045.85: 0.4437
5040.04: 0.3974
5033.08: 0.4397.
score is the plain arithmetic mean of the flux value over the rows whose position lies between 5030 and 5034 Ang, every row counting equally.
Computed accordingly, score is 0.665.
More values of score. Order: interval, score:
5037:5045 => 0.641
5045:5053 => 0.664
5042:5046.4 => 0.654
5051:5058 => 0.669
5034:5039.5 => 0.645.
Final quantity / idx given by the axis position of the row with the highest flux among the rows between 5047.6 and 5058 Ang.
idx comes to 5057.48 Ang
